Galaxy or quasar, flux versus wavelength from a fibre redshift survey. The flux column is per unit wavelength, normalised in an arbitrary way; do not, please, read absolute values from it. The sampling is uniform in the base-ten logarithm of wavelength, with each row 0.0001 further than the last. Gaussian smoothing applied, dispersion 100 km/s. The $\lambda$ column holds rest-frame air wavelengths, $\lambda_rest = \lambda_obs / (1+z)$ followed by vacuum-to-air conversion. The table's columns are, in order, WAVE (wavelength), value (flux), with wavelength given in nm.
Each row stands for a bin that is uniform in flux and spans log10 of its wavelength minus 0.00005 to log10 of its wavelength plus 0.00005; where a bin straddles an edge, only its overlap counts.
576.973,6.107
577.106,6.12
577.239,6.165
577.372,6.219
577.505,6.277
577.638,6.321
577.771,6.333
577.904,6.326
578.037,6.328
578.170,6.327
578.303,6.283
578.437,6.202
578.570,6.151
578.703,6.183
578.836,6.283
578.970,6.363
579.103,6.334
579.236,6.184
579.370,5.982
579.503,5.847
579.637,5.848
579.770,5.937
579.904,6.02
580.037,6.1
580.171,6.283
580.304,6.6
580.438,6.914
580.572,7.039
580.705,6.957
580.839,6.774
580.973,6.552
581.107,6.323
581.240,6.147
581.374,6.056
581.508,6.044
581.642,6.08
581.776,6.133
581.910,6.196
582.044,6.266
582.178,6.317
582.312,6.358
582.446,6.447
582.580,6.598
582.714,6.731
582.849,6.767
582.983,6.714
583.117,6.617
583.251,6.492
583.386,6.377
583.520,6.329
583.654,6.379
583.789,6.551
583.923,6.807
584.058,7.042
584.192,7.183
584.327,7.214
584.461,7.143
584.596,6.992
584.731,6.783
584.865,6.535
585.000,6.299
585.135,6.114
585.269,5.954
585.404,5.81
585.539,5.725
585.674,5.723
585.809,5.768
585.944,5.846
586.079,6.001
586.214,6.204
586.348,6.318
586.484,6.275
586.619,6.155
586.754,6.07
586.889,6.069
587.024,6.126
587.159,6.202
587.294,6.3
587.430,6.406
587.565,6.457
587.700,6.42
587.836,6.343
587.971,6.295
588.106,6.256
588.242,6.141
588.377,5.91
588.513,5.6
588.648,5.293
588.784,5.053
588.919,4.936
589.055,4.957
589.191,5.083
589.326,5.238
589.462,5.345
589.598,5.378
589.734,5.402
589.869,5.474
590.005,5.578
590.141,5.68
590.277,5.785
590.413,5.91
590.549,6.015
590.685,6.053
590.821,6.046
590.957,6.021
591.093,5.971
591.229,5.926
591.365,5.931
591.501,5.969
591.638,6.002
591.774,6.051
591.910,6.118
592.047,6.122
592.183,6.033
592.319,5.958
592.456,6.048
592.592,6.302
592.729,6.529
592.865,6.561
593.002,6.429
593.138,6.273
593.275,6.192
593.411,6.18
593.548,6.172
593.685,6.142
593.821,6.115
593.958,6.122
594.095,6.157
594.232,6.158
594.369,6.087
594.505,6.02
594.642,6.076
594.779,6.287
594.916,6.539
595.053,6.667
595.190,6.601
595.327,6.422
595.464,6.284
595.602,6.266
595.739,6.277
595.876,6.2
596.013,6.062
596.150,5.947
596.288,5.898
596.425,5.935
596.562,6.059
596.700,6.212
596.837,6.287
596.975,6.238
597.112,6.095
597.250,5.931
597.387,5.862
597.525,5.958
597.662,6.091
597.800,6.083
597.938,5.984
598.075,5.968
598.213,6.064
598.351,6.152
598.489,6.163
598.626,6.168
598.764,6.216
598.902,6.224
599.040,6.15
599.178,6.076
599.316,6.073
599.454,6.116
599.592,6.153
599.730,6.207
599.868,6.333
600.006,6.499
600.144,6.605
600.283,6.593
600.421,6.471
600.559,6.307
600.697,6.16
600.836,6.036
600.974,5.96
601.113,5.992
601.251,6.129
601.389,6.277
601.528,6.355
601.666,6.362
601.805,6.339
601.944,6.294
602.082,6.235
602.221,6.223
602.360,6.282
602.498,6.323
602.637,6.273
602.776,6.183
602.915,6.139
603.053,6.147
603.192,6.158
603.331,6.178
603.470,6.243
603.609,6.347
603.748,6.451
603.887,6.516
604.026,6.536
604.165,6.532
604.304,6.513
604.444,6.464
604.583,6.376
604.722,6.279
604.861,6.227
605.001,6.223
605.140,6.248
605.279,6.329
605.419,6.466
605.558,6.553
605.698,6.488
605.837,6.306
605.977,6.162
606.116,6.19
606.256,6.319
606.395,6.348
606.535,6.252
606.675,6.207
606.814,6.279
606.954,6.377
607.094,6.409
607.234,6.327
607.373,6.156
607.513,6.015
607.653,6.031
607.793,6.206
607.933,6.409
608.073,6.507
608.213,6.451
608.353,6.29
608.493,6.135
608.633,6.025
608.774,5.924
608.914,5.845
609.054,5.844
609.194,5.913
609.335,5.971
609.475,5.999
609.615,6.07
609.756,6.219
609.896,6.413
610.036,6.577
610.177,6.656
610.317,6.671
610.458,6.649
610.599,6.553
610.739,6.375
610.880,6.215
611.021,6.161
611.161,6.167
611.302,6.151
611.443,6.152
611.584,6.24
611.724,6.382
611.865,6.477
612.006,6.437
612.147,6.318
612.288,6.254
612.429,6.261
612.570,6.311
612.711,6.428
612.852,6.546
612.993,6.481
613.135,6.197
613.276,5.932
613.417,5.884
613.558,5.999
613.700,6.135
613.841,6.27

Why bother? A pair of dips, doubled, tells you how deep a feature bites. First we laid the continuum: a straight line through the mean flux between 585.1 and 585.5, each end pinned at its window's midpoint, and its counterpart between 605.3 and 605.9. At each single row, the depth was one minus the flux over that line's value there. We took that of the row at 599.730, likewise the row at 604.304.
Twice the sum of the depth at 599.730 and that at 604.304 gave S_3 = 0.00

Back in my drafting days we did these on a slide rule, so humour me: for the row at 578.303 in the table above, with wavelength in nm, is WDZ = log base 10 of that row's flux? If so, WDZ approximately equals 0.798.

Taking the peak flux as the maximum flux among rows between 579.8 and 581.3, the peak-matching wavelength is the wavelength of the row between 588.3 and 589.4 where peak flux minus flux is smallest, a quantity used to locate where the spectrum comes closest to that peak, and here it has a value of 588.377 nm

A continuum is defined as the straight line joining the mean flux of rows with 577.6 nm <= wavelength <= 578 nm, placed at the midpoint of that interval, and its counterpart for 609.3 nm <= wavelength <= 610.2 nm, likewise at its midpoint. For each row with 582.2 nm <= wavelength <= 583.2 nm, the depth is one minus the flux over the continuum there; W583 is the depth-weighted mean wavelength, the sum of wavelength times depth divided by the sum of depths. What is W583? 582.81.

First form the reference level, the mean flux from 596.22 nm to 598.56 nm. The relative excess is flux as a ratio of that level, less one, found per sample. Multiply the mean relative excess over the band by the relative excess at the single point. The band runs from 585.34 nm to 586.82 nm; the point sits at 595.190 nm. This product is -0.0010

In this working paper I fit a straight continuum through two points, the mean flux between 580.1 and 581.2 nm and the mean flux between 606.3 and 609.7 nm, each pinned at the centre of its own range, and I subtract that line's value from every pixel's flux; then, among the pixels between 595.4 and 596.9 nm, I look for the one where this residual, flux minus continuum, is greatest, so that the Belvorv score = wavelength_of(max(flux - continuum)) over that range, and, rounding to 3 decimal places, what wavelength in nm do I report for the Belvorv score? 596.837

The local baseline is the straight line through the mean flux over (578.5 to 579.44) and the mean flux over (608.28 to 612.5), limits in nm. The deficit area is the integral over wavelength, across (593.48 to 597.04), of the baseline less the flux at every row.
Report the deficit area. 0.10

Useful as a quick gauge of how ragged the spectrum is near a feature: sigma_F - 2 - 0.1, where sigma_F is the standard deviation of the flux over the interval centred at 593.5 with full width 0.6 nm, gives -2.08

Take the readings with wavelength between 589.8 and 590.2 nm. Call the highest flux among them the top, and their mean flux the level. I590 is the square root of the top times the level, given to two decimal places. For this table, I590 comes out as 5.63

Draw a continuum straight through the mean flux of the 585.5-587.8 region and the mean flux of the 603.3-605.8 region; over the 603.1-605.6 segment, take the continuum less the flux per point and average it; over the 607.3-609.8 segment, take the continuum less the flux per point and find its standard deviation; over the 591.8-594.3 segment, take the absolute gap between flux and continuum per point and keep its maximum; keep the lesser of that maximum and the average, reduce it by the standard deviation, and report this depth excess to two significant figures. -0.18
